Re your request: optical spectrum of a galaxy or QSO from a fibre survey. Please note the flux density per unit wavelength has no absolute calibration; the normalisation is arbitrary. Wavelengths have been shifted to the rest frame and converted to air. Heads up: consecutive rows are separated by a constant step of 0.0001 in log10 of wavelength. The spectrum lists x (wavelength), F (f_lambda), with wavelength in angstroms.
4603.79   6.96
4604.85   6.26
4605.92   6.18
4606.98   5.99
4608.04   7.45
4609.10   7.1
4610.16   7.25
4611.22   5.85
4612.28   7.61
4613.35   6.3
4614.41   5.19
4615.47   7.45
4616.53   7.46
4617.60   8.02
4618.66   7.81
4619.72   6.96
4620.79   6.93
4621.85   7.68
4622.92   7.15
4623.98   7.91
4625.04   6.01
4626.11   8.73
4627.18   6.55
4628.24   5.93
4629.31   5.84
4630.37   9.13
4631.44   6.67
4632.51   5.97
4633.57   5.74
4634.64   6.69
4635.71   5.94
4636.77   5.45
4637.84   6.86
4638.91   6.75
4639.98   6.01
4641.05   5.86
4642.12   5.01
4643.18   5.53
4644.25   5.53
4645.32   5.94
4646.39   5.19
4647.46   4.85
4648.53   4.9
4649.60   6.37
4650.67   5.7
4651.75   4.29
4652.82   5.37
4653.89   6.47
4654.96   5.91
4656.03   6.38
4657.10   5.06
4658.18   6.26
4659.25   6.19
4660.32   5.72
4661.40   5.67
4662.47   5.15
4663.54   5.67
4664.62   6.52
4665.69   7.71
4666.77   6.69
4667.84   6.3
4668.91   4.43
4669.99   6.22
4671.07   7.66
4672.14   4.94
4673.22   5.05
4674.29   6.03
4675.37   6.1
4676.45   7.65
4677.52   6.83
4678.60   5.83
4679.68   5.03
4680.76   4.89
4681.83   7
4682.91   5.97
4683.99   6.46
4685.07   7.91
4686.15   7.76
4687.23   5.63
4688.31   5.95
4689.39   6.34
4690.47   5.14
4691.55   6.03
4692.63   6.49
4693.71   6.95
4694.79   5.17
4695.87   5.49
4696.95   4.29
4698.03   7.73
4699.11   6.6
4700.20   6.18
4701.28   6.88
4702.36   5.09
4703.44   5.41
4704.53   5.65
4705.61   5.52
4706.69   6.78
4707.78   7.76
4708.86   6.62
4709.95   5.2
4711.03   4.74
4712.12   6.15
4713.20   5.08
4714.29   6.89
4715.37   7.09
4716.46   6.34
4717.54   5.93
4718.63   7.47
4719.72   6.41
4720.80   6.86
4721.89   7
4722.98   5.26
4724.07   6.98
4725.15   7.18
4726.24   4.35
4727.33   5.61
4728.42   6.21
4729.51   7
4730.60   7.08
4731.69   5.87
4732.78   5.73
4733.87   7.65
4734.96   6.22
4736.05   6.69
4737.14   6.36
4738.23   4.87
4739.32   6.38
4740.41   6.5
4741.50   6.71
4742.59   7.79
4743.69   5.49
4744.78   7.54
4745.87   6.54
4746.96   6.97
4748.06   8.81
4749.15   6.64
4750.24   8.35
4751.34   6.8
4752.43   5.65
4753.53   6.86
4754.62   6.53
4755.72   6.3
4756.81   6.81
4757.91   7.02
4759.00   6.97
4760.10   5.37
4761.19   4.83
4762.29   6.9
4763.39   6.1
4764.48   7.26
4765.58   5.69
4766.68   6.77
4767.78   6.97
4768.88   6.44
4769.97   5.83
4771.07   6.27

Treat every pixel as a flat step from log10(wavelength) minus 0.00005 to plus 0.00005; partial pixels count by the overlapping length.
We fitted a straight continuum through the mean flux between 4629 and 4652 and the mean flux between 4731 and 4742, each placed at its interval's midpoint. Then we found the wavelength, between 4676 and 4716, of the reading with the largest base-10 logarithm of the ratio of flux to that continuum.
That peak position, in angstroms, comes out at 4685.07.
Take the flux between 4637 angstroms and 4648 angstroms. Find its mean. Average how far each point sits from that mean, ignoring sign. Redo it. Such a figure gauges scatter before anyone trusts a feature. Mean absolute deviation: 0.53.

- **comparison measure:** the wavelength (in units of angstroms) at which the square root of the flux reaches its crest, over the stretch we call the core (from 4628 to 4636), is 4630.37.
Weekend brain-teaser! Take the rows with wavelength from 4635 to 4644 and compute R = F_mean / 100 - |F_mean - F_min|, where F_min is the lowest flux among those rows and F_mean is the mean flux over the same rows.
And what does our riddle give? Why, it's -0.86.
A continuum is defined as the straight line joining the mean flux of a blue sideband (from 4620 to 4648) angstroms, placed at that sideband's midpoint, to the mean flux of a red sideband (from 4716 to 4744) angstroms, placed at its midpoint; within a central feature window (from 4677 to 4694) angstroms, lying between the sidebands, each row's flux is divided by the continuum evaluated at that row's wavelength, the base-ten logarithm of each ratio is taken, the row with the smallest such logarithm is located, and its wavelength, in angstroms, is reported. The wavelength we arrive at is 4680.76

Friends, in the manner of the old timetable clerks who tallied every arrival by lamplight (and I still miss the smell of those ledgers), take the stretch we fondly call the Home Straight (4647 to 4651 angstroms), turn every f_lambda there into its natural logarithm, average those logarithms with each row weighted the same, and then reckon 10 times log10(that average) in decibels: 2.28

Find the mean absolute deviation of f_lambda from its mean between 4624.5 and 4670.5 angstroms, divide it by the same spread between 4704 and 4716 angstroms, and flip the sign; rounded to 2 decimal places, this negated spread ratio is -0.80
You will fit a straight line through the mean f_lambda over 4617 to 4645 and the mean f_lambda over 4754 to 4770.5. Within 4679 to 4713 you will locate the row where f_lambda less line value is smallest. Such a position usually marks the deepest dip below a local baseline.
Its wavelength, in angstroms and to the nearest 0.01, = 4696.95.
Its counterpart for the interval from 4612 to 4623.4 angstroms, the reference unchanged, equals 4614.41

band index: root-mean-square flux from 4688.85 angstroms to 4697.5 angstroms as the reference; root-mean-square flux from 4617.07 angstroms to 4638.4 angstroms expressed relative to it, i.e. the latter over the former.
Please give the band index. 1.20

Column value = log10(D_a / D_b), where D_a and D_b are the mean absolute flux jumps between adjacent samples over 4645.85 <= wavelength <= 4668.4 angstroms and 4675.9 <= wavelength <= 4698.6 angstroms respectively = -0.14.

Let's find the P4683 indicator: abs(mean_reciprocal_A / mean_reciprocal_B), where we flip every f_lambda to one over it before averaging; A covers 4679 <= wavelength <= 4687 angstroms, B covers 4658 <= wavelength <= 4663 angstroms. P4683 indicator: 0.93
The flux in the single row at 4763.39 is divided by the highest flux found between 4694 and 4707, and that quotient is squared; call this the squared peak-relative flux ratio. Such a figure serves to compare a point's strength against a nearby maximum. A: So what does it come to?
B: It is 0.6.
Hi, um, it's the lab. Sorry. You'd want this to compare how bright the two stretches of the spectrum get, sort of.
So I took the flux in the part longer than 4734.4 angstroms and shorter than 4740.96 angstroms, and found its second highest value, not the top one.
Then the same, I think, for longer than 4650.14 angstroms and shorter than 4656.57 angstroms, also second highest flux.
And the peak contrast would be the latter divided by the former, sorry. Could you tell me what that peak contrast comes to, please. 0.98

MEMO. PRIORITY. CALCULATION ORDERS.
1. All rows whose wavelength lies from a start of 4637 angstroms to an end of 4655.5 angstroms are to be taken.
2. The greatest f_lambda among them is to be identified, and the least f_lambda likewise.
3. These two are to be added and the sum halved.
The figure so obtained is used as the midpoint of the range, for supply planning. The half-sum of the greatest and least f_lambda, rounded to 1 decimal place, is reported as 5.6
